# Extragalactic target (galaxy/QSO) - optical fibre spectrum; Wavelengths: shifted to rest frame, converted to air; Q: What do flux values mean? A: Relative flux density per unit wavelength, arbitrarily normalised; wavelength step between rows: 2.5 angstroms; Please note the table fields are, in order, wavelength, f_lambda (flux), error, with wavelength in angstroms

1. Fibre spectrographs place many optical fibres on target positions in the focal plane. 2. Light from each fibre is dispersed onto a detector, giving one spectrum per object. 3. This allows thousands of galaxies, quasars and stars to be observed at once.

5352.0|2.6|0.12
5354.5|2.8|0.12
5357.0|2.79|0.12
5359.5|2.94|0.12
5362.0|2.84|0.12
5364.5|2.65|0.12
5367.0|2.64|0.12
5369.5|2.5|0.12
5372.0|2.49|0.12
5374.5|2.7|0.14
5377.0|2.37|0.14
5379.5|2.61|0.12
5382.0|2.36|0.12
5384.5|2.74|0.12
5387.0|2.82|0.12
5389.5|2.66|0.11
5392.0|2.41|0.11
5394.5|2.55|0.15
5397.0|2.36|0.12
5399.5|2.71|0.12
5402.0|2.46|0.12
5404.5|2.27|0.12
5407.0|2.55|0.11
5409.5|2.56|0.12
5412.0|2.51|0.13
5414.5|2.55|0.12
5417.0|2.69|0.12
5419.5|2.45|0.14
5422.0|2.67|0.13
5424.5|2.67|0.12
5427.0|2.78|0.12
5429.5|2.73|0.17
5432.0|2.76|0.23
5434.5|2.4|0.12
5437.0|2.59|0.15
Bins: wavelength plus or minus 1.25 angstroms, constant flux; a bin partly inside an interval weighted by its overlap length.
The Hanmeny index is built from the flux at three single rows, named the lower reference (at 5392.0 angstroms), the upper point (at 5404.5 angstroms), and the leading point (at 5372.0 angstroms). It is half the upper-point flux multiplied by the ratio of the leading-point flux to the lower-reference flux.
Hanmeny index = 1.17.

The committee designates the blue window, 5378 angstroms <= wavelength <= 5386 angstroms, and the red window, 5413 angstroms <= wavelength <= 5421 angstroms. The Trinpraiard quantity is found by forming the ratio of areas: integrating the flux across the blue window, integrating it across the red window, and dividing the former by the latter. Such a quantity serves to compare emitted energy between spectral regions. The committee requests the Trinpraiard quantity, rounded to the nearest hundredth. 1.00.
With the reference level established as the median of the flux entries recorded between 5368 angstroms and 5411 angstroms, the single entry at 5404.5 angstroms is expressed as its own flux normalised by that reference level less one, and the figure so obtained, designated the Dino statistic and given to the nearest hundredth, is -0.11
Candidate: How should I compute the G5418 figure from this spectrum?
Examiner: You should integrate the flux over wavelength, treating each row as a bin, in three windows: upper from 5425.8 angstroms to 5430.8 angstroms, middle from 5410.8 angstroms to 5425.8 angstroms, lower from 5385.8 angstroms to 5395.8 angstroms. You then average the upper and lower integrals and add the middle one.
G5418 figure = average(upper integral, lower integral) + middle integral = 58.8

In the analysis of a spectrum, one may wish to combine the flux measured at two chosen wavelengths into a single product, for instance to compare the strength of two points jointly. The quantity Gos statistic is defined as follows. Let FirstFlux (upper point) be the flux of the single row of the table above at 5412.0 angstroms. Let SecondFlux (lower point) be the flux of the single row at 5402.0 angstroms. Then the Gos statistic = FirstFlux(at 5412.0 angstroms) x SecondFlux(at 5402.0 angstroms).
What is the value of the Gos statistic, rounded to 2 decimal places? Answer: 6.17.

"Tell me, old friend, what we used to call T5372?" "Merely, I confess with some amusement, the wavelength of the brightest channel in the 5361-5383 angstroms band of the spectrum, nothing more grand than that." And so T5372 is 5362.0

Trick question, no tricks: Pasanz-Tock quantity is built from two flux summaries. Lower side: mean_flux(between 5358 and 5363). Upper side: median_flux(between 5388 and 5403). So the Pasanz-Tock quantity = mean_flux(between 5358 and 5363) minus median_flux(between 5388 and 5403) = 0.38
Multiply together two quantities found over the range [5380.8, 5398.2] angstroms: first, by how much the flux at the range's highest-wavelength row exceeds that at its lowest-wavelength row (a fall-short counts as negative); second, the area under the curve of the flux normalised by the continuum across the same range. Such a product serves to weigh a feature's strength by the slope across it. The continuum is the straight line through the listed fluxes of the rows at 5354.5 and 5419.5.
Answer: 0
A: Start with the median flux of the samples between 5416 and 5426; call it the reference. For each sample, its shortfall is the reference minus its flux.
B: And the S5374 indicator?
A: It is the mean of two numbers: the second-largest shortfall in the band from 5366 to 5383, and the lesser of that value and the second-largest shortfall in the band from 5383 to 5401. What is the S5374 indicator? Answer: 0.28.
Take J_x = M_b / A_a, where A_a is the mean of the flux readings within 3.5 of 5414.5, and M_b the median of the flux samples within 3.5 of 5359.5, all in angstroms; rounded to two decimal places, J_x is 1.10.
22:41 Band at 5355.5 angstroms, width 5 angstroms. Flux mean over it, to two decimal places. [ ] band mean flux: 2.79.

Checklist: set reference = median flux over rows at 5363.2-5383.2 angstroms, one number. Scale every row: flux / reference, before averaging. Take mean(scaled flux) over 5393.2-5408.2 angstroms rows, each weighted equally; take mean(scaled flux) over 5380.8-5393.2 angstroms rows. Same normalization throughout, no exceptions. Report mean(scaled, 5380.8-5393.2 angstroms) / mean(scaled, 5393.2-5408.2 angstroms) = 1.05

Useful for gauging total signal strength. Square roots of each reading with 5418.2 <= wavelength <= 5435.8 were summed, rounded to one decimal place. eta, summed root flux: 11.4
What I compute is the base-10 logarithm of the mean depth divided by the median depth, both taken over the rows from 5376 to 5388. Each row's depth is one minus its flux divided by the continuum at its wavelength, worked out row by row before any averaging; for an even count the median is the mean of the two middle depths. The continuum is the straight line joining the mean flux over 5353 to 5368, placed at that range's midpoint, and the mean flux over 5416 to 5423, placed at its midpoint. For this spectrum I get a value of 0.08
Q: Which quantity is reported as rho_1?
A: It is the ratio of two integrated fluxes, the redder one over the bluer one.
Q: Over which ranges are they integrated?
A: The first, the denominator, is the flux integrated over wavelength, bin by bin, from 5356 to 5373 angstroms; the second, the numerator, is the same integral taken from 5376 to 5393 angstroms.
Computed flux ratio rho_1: 0.95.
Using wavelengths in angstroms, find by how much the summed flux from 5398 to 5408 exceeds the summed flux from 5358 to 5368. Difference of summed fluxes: -1.1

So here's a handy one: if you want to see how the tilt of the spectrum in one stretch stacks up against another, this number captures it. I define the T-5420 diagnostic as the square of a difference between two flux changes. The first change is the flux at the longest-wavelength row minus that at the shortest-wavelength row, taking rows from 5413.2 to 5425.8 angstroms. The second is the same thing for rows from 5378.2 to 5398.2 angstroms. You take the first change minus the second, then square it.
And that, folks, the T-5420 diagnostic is 0.14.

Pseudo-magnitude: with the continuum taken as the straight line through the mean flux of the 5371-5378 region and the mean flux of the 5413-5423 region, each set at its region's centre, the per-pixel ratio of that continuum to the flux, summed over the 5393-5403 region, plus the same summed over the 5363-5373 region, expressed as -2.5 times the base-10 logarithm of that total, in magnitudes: -2.26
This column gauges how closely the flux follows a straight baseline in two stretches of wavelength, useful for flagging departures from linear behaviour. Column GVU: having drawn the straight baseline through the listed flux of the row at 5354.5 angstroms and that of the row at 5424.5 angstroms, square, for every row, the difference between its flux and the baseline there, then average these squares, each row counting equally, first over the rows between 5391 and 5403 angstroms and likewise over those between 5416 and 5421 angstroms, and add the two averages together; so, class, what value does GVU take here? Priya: 0.09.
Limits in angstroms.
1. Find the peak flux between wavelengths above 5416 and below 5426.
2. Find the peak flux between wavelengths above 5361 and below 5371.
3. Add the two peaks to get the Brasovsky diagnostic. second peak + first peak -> 5.53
